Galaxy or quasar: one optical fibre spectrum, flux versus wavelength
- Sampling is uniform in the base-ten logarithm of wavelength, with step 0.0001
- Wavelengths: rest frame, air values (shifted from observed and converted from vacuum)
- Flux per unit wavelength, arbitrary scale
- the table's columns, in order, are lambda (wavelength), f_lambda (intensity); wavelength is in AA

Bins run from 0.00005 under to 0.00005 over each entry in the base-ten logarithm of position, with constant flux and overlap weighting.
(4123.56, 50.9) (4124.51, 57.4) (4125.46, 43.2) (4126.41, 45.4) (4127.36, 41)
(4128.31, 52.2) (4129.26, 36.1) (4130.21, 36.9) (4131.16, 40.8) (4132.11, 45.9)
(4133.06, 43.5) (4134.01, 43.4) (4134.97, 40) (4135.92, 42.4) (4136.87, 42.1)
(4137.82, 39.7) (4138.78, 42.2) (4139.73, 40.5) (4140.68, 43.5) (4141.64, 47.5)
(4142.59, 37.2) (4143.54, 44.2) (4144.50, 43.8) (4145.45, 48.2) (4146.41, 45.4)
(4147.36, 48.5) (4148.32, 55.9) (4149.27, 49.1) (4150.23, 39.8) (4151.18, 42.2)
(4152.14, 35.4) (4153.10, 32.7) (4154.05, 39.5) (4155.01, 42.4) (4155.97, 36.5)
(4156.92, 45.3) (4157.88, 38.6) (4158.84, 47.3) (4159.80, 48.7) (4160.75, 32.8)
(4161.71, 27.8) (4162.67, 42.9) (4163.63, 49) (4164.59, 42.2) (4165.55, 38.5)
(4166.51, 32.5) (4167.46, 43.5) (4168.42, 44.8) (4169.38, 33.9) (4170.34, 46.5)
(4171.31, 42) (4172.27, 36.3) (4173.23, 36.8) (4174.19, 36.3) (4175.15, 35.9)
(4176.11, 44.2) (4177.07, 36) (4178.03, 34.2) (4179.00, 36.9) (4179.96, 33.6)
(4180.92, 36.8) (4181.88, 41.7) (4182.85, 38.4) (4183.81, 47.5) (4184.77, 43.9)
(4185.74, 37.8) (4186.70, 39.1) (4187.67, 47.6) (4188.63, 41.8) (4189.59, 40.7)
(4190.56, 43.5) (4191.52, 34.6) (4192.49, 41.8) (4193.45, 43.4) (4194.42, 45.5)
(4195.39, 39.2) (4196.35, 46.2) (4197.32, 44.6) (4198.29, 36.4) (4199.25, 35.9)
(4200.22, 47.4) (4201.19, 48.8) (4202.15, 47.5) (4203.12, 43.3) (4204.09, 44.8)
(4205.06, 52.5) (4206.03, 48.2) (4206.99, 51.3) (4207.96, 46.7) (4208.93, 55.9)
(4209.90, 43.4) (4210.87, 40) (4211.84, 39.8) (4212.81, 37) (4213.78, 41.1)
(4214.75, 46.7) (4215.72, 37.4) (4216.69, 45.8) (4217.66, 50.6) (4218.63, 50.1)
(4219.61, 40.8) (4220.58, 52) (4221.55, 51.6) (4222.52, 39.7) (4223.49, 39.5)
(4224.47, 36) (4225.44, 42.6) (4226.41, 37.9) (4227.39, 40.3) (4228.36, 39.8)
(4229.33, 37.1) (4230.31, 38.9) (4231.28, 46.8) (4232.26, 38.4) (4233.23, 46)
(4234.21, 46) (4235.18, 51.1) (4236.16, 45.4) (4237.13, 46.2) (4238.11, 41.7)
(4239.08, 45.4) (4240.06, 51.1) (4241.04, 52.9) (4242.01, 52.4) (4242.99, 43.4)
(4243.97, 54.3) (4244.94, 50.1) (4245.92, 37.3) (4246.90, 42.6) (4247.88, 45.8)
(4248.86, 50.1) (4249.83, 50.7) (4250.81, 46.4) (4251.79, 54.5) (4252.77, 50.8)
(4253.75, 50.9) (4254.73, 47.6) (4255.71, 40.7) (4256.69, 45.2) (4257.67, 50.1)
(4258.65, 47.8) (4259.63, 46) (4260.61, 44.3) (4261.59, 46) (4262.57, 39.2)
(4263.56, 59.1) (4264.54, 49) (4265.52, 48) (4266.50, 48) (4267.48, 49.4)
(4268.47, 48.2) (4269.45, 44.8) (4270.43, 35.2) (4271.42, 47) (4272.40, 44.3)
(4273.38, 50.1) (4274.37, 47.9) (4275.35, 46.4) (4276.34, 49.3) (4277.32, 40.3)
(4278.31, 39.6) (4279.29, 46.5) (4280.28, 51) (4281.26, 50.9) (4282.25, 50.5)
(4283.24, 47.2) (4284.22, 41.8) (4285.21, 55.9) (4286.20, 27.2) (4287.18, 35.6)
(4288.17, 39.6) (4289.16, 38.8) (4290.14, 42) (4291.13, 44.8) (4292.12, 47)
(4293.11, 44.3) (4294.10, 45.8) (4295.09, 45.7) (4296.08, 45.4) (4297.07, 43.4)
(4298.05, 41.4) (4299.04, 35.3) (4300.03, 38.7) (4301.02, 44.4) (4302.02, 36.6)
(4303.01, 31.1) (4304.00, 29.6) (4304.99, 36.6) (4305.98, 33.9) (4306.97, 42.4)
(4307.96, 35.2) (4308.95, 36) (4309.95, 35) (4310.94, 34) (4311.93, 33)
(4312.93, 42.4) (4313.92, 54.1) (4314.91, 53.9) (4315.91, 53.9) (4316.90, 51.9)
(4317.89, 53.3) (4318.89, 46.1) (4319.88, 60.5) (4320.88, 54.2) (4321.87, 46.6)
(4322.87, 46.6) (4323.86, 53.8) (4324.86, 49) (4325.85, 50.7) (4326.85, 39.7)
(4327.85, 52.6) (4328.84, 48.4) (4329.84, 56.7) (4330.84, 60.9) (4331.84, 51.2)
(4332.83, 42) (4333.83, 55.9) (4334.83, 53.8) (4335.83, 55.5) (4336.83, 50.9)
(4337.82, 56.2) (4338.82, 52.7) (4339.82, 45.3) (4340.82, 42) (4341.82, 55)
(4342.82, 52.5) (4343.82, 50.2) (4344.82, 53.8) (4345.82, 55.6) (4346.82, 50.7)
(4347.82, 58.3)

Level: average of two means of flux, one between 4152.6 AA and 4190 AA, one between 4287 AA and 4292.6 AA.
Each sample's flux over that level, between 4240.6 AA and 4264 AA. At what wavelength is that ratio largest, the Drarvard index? 4263.56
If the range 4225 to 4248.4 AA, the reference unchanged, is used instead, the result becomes 4243.97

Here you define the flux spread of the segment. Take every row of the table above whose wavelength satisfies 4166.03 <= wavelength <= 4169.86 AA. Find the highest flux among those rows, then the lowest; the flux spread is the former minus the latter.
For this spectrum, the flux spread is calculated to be 12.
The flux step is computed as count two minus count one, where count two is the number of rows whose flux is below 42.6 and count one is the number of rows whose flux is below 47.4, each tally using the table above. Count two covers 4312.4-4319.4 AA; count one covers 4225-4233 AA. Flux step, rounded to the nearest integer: -7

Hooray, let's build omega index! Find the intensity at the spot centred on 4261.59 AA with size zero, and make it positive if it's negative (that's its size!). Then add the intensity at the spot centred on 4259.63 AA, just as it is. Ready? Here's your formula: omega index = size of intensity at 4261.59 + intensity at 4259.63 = 92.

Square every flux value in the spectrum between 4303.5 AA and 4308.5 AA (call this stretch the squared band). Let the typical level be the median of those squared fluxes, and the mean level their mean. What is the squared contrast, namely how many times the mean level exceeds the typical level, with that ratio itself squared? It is 1.1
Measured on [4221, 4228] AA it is 1.2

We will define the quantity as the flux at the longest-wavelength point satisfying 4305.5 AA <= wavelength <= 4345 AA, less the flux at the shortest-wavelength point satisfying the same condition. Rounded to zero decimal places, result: 20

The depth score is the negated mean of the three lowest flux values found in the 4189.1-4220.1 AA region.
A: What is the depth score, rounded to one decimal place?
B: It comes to -35.6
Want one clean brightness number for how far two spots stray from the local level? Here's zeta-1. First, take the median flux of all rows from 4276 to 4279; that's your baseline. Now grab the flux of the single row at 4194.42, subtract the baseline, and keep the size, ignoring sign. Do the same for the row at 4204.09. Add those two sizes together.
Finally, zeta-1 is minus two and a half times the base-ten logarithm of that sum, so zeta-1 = -2.47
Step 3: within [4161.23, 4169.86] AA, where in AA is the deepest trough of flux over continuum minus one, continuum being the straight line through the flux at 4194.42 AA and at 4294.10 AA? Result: 4161.71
